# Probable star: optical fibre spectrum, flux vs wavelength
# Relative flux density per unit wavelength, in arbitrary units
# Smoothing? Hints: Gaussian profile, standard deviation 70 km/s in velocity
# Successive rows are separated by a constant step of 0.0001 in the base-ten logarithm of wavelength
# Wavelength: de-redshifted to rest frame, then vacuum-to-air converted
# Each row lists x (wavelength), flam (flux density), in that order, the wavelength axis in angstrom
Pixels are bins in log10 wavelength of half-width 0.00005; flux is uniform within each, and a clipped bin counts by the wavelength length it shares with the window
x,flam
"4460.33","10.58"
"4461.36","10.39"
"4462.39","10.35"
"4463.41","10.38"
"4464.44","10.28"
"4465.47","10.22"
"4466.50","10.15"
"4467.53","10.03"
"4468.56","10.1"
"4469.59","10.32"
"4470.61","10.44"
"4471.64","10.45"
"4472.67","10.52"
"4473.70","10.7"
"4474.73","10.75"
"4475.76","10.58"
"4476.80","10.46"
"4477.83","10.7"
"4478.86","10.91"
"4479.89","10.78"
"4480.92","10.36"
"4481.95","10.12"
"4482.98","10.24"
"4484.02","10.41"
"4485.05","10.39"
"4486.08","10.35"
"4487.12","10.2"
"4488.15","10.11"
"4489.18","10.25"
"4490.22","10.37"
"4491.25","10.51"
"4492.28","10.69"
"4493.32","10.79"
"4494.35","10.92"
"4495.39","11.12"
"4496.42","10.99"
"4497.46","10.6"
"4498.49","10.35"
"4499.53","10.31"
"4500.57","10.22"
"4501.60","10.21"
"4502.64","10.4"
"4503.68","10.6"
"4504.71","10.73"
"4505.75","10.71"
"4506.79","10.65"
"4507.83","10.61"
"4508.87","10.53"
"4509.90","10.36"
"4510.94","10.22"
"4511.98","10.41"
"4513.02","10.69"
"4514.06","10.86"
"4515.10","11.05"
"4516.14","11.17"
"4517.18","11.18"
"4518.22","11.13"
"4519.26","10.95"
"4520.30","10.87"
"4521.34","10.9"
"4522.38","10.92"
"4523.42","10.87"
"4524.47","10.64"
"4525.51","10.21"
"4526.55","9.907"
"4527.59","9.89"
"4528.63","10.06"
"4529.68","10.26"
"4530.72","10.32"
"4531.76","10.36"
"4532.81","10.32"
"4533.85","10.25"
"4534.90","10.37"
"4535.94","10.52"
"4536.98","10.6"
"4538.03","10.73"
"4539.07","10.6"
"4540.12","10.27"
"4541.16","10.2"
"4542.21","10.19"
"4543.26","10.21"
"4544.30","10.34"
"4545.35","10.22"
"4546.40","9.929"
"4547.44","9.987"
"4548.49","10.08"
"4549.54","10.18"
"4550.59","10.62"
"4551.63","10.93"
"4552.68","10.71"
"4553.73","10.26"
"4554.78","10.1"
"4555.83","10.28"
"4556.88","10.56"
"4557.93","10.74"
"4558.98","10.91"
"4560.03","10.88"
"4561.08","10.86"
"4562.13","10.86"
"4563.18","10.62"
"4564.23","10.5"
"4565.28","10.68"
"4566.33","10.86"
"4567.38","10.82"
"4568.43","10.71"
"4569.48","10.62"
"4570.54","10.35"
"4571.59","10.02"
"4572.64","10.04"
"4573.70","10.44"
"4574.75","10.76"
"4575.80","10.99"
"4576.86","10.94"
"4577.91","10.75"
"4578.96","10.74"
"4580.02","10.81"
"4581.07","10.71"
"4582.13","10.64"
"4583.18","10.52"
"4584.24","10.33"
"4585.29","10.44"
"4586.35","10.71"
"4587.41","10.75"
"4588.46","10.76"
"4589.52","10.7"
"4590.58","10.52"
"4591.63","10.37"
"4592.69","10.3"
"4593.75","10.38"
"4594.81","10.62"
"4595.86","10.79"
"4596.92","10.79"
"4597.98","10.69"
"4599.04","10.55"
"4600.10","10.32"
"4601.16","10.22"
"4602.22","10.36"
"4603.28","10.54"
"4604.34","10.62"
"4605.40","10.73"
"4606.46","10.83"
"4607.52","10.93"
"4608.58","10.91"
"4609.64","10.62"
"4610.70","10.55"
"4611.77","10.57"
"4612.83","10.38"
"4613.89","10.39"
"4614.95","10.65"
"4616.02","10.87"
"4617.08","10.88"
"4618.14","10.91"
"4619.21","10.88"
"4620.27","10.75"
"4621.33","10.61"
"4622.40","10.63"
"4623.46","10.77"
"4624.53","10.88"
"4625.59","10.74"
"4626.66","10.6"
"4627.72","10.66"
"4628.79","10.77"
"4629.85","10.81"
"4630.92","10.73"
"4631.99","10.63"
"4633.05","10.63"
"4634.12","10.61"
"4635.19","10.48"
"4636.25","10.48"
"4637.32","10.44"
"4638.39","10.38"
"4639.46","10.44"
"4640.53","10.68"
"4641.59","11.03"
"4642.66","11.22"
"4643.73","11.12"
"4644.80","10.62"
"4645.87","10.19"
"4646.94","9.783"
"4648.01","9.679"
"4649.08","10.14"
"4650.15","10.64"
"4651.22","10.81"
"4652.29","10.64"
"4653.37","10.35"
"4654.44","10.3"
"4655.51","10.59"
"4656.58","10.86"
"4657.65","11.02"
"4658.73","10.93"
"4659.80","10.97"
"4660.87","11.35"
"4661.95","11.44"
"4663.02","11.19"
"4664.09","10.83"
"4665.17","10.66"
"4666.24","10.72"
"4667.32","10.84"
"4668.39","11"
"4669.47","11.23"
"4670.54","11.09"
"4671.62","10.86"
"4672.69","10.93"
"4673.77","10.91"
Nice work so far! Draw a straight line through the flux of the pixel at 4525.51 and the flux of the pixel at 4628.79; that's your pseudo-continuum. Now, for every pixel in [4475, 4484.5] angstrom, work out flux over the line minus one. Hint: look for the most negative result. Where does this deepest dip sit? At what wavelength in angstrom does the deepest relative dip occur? 4481.95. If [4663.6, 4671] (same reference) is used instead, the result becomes 4665.17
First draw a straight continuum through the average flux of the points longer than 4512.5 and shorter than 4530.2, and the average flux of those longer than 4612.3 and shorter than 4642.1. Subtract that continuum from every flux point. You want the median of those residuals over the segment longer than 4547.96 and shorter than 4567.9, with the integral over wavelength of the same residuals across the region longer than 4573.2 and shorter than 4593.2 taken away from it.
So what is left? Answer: 0.65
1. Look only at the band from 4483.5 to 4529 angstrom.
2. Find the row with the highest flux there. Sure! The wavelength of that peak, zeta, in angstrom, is 4517.18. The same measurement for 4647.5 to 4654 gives 4651.22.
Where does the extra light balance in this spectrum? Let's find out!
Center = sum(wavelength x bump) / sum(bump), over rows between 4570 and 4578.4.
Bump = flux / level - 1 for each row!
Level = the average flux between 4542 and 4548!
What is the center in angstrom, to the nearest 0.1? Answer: 4576.0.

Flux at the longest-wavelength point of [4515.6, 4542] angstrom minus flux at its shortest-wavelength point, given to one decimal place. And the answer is -1.0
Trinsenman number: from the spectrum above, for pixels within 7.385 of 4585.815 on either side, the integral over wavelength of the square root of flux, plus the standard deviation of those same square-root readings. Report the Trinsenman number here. 48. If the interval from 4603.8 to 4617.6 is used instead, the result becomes 45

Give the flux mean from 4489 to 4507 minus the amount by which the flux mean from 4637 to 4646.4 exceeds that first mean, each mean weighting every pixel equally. 10.5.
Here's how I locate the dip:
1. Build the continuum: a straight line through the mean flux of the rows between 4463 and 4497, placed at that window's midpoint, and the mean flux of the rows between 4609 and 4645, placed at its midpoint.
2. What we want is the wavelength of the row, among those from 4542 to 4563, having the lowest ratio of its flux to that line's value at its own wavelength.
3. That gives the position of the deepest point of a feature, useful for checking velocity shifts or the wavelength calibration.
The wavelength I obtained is 4546.40 angstrom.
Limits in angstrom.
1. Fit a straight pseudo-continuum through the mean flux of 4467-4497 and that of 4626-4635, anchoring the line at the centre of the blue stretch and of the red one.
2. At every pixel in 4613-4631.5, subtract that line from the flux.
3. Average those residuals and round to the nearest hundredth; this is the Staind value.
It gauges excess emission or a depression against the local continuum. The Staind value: 0.07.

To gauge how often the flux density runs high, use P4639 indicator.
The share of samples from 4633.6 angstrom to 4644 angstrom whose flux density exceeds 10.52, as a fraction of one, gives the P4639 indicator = 0.50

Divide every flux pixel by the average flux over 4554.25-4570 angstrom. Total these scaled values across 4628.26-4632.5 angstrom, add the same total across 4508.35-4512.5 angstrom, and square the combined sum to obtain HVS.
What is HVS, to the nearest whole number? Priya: 63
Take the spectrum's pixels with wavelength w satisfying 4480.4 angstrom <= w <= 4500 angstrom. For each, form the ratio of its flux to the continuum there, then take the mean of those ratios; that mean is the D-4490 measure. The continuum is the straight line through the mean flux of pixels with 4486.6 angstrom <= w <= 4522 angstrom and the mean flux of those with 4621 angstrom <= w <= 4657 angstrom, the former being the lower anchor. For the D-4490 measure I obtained 0.98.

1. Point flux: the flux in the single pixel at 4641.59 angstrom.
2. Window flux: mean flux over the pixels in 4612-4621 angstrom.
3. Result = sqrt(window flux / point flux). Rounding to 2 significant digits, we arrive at 0.99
